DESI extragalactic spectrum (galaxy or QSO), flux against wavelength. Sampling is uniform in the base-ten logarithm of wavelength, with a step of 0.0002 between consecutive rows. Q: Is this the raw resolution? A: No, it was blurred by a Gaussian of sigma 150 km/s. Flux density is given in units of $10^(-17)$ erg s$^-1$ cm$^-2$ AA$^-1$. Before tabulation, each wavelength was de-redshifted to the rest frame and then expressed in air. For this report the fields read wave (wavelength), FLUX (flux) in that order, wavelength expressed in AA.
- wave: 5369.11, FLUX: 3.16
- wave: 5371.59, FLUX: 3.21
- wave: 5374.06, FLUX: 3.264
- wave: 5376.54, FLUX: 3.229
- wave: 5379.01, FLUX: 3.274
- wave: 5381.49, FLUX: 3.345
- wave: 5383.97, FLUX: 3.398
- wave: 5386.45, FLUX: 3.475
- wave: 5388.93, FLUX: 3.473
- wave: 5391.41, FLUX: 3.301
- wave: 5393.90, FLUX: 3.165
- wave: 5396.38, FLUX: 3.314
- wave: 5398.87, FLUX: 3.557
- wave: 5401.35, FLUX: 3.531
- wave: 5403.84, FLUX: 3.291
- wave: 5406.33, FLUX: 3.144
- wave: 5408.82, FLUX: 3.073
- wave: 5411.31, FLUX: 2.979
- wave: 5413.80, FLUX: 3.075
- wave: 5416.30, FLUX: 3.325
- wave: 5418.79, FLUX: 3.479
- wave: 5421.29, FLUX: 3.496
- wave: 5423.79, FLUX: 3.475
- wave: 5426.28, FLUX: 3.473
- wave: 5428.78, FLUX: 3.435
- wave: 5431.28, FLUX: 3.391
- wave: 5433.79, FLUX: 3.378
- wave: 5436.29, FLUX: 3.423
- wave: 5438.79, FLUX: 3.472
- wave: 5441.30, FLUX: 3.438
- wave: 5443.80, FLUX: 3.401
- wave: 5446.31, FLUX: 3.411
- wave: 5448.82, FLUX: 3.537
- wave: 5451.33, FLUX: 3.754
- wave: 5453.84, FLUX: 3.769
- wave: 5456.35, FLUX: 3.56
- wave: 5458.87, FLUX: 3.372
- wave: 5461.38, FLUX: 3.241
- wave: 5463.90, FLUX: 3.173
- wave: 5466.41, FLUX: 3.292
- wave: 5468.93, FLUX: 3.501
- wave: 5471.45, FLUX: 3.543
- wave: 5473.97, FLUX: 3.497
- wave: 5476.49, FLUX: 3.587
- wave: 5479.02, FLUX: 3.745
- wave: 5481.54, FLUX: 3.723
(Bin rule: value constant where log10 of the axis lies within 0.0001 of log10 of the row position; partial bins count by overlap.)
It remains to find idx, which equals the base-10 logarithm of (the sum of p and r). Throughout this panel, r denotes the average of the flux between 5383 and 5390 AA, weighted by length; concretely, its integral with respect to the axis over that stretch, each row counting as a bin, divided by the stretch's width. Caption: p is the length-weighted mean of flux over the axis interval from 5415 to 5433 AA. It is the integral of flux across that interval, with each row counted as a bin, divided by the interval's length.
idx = 0.838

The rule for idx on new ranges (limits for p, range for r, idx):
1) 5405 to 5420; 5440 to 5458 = 0.828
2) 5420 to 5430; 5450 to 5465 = 0.842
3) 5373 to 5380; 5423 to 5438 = 0.825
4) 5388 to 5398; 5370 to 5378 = 0.816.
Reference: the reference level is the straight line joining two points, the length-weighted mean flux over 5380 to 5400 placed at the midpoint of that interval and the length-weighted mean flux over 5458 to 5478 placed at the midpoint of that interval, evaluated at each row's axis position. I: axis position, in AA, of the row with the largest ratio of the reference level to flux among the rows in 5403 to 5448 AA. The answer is 5411.31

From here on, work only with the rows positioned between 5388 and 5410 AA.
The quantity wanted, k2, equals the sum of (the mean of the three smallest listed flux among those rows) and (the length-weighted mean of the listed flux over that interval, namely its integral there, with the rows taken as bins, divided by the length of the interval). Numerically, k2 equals 6.4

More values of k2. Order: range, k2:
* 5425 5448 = 6.8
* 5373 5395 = 6.5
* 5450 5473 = 6.7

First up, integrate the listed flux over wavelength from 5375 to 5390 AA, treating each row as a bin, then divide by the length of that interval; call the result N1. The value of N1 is 3.36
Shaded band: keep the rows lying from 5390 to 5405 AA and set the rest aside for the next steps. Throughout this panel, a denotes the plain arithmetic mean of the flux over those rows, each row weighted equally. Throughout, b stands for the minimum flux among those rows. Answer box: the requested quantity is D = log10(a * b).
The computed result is 1.03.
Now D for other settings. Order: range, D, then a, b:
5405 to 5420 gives 0.98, 3.18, 2.979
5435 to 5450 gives 1.07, 3.45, 3.401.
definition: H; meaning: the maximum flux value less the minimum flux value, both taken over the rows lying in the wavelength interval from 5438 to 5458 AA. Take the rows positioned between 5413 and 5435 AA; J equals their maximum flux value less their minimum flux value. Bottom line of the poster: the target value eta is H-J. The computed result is -0.05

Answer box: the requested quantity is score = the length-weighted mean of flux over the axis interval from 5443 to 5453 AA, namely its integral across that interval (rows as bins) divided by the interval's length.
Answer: 3.54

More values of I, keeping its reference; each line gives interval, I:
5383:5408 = 5406.33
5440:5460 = 5458.87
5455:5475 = 5463.90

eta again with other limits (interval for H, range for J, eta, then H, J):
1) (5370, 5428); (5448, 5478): -0.02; 0.578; 0.60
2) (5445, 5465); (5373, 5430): 0.02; 0.596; 0.58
